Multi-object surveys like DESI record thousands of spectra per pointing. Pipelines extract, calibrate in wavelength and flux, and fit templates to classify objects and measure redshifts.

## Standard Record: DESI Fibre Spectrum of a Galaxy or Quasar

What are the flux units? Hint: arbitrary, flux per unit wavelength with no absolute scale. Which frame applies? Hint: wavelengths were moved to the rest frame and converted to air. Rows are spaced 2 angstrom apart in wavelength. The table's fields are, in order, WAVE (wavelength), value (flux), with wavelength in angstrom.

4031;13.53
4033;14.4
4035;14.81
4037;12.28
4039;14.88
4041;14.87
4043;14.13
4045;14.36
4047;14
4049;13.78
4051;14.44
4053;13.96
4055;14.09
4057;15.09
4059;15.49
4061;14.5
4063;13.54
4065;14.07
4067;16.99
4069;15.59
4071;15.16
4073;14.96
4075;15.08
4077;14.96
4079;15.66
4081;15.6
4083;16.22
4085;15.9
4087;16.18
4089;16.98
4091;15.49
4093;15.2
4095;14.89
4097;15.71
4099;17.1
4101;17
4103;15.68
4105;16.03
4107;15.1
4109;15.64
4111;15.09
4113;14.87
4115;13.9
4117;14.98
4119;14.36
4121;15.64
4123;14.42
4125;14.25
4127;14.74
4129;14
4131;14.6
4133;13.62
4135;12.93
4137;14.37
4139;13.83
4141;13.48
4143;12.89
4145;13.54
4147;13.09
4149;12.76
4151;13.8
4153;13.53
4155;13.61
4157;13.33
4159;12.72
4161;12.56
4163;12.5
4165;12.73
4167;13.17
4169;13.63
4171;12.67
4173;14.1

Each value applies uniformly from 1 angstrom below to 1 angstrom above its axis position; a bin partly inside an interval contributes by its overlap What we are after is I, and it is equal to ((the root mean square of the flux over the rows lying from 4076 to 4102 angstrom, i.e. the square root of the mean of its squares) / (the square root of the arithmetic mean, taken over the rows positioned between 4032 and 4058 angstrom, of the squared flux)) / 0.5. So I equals 2.24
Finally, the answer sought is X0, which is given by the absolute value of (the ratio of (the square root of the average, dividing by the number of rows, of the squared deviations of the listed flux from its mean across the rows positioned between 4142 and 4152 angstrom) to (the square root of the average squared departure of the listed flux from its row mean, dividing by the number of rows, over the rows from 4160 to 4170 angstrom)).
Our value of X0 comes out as 0.9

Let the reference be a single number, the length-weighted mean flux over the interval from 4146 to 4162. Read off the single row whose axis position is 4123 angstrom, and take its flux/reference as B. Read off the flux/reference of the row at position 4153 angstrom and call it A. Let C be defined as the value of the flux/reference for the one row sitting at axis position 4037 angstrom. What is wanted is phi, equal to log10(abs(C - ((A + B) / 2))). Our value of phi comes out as -0.89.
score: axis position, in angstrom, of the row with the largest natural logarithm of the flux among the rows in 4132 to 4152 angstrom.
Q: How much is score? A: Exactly 4137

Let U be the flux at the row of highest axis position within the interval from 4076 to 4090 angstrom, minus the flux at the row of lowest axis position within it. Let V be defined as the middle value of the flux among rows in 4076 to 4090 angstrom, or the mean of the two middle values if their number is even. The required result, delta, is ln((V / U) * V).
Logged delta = 4.8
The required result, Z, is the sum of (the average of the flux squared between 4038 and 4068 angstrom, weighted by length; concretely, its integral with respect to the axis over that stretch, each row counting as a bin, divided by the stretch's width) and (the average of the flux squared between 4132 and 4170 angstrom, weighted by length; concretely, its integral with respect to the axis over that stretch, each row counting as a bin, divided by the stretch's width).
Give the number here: 389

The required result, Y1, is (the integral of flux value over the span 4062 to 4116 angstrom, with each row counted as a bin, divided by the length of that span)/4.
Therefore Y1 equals 3.9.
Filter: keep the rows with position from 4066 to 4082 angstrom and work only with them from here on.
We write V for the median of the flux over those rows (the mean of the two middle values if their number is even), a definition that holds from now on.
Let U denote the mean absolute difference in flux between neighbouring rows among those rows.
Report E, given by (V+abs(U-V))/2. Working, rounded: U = 0.43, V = 15.4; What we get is 15.2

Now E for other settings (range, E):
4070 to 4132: 14.8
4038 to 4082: 14.6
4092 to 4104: 15.3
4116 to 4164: 13.3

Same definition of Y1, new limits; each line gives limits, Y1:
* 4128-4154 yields 3.4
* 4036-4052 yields 3.5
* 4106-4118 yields 3.7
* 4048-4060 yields 3.6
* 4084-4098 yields 3.9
